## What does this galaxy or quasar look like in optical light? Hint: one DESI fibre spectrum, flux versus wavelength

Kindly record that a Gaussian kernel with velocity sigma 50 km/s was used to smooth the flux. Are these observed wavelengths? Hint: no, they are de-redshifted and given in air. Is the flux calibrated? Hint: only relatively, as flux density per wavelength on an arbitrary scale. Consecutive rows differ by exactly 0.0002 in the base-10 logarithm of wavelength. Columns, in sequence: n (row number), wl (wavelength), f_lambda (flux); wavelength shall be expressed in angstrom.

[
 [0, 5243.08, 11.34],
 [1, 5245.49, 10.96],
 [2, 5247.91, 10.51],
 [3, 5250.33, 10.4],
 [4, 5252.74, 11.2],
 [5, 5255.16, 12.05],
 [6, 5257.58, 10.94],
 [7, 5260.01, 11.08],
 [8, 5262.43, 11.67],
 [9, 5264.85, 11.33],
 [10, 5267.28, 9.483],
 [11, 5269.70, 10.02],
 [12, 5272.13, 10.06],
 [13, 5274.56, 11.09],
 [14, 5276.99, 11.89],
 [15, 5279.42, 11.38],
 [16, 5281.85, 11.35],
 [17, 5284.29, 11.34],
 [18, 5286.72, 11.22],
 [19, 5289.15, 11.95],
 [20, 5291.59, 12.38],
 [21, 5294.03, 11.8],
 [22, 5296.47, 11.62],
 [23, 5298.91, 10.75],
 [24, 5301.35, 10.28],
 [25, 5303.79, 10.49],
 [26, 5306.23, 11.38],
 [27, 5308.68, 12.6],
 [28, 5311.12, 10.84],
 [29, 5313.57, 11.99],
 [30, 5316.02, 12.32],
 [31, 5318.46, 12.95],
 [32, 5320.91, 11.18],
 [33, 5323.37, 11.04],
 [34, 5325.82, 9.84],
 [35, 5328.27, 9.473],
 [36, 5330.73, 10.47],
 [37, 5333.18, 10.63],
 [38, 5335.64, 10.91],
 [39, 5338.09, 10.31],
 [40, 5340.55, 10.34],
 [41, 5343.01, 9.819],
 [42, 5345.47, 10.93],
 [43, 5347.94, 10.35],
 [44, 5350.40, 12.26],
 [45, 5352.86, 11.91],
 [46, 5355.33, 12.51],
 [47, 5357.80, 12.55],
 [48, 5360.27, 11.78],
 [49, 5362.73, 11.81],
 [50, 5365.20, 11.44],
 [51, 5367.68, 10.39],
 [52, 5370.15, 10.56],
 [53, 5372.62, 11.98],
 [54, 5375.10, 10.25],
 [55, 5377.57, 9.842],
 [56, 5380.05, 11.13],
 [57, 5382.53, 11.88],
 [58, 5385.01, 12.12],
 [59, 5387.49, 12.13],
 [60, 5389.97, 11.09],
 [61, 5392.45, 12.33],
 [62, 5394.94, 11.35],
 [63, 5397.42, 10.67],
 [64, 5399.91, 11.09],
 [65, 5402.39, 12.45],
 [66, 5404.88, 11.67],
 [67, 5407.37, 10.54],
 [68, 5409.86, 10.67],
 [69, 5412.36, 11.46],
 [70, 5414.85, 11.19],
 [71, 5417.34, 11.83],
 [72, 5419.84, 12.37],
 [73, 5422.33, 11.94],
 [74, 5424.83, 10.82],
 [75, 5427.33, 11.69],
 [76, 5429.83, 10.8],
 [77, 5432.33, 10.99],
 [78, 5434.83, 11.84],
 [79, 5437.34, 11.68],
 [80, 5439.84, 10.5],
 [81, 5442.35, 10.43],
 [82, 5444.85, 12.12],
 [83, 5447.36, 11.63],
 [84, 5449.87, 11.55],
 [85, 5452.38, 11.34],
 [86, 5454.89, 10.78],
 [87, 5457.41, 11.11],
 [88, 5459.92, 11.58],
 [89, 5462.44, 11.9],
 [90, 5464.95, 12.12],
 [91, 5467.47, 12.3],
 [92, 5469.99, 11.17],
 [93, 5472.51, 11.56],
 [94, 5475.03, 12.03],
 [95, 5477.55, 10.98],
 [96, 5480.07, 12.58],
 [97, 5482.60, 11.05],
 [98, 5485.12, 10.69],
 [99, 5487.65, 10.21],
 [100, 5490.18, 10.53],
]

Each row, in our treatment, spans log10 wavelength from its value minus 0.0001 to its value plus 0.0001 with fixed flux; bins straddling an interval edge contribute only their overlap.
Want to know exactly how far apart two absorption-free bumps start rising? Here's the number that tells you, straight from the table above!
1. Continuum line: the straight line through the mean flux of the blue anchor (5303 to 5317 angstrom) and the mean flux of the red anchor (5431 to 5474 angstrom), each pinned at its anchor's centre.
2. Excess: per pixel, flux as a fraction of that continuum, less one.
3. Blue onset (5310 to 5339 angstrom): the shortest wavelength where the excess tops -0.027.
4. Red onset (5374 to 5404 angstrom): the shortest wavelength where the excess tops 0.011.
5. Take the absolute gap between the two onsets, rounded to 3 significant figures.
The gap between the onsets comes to 69.0 angstrom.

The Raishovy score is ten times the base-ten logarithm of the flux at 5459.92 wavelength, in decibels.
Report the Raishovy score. 10.6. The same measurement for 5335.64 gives 10.4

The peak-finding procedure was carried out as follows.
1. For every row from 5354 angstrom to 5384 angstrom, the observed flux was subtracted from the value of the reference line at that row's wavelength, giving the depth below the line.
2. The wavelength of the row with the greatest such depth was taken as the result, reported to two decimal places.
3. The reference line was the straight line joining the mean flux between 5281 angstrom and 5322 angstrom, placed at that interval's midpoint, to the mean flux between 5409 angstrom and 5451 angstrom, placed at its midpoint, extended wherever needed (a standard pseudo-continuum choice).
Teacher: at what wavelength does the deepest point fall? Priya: 5377.57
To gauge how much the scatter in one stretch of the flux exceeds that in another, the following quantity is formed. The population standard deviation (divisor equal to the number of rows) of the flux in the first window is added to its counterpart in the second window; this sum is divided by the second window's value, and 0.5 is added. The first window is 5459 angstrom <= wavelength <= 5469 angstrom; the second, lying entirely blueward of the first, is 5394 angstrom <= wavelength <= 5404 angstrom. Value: 1.91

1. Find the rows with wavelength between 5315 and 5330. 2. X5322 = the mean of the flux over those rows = 11.1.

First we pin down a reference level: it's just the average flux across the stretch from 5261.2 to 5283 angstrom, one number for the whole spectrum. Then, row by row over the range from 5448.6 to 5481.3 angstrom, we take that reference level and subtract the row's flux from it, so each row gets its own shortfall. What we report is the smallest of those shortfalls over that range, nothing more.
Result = -1.7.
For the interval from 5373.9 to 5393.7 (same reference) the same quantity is -1.4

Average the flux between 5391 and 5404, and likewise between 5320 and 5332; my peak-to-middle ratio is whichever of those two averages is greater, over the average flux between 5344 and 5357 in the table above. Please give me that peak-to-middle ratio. 1.00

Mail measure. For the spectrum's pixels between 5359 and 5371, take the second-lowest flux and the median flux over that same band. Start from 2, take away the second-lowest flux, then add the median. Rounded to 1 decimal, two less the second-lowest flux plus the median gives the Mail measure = 2.9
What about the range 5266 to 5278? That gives 2.0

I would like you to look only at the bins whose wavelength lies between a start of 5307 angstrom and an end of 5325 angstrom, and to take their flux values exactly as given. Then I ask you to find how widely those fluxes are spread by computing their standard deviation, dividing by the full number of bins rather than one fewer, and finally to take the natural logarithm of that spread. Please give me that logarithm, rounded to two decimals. -0.26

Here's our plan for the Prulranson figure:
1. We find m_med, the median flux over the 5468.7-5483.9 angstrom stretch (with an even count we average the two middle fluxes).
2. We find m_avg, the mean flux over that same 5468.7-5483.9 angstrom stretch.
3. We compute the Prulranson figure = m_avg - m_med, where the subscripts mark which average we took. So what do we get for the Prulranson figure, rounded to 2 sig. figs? 0.20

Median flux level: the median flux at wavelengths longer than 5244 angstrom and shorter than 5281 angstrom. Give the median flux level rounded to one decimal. 11.1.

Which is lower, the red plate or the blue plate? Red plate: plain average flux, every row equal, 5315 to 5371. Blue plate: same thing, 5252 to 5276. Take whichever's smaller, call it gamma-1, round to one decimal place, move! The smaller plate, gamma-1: 10.9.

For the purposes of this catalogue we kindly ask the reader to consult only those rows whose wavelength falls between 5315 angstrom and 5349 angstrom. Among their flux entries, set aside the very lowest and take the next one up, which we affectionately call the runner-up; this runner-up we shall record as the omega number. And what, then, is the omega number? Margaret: 9.819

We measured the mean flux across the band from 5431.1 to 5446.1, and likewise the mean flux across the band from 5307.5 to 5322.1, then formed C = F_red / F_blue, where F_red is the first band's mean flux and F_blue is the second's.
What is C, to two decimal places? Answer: 0.94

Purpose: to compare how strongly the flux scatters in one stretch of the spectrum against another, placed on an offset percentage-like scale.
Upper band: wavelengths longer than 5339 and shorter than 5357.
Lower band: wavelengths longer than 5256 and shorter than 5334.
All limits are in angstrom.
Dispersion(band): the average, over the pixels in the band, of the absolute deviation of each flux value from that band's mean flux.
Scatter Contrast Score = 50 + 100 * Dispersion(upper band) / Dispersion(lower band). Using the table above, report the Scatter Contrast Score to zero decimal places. 186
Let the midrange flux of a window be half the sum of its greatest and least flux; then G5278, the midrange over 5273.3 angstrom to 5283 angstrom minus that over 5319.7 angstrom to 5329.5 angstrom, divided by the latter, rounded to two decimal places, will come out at 0.11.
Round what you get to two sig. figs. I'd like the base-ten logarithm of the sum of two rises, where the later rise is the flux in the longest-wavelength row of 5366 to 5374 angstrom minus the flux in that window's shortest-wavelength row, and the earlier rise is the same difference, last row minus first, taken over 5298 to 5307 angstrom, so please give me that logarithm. 0.35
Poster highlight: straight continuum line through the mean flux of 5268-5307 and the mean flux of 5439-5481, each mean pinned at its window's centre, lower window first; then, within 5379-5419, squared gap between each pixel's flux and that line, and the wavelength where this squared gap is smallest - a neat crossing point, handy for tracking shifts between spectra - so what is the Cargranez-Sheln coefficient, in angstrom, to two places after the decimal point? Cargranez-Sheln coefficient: 5394.94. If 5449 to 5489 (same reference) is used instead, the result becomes 5472.51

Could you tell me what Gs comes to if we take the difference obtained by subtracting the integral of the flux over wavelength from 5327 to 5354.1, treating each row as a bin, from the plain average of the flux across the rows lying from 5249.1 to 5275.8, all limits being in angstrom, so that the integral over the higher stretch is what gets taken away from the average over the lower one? -278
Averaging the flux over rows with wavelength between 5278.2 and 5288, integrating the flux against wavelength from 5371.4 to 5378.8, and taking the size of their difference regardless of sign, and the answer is 68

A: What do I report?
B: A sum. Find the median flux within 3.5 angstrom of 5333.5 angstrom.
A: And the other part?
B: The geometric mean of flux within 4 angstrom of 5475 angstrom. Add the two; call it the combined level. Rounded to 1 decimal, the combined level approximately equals 22.1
